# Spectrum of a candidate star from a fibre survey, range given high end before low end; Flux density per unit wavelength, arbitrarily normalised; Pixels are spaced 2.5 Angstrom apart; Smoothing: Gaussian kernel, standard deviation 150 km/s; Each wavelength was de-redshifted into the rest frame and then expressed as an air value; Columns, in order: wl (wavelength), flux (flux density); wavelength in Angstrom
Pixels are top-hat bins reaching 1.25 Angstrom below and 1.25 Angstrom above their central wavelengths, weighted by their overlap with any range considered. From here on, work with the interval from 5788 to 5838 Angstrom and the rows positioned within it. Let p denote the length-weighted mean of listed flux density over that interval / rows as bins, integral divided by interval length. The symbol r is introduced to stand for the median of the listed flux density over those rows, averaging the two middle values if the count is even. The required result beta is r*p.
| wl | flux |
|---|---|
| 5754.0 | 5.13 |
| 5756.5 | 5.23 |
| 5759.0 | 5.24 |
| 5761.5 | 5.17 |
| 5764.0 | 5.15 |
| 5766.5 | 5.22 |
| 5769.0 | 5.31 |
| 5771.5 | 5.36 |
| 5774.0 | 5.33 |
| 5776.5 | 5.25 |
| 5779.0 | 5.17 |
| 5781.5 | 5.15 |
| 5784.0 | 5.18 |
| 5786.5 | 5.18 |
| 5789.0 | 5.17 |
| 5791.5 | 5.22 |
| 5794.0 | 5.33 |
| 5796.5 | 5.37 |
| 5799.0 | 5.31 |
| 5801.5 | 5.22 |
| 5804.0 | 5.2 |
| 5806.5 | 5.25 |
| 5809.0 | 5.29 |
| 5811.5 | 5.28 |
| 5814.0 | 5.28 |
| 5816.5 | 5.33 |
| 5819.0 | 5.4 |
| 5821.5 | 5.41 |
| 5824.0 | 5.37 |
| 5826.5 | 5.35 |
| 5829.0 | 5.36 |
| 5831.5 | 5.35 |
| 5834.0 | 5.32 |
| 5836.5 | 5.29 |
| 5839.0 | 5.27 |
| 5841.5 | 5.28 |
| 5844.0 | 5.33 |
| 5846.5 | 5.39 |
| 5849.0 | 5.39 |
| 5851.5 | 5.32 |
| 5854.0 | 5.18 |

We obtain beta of 28.2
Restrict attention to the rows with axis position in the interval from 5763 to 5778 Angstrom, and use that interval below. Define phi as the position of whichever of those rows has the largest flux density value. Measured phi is 5771.5 Angstrom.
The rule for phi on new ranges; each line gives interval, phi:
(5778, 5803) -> 5796.5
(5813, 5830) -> 5821.5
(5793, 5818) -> 5796.5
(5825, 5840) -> 5829.0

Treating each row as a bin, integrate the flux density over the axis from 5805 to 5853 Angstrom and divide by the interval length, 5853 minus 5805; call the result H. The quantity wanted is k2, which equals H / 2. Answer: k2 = 2.66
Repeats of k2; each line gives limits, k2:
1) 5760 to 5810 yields 2.62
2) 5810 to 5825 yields 2.67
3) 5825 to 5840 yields 2.66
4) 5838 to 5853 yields 2.66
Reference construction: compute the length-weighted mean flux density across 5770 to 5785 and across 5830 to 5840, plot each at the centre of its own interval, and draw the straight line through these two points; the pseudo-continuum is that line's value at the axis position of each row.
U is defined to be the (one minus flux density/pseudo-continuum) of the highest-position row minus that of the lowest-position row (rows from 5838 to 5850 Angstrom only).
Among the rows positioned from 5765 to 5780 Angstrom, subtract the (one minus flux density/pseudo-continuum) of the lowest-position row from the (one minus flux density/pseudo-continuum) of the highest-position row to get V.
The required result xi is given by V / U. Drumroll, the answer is -0.6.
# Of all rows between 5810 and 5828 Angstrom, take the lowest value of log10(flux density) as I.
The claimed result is 0.723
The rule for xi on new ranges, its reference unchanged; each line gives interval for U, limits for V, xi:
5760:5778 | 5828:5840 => -1.6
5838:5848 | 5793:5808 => -0.9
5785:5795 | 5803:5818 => 0.8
